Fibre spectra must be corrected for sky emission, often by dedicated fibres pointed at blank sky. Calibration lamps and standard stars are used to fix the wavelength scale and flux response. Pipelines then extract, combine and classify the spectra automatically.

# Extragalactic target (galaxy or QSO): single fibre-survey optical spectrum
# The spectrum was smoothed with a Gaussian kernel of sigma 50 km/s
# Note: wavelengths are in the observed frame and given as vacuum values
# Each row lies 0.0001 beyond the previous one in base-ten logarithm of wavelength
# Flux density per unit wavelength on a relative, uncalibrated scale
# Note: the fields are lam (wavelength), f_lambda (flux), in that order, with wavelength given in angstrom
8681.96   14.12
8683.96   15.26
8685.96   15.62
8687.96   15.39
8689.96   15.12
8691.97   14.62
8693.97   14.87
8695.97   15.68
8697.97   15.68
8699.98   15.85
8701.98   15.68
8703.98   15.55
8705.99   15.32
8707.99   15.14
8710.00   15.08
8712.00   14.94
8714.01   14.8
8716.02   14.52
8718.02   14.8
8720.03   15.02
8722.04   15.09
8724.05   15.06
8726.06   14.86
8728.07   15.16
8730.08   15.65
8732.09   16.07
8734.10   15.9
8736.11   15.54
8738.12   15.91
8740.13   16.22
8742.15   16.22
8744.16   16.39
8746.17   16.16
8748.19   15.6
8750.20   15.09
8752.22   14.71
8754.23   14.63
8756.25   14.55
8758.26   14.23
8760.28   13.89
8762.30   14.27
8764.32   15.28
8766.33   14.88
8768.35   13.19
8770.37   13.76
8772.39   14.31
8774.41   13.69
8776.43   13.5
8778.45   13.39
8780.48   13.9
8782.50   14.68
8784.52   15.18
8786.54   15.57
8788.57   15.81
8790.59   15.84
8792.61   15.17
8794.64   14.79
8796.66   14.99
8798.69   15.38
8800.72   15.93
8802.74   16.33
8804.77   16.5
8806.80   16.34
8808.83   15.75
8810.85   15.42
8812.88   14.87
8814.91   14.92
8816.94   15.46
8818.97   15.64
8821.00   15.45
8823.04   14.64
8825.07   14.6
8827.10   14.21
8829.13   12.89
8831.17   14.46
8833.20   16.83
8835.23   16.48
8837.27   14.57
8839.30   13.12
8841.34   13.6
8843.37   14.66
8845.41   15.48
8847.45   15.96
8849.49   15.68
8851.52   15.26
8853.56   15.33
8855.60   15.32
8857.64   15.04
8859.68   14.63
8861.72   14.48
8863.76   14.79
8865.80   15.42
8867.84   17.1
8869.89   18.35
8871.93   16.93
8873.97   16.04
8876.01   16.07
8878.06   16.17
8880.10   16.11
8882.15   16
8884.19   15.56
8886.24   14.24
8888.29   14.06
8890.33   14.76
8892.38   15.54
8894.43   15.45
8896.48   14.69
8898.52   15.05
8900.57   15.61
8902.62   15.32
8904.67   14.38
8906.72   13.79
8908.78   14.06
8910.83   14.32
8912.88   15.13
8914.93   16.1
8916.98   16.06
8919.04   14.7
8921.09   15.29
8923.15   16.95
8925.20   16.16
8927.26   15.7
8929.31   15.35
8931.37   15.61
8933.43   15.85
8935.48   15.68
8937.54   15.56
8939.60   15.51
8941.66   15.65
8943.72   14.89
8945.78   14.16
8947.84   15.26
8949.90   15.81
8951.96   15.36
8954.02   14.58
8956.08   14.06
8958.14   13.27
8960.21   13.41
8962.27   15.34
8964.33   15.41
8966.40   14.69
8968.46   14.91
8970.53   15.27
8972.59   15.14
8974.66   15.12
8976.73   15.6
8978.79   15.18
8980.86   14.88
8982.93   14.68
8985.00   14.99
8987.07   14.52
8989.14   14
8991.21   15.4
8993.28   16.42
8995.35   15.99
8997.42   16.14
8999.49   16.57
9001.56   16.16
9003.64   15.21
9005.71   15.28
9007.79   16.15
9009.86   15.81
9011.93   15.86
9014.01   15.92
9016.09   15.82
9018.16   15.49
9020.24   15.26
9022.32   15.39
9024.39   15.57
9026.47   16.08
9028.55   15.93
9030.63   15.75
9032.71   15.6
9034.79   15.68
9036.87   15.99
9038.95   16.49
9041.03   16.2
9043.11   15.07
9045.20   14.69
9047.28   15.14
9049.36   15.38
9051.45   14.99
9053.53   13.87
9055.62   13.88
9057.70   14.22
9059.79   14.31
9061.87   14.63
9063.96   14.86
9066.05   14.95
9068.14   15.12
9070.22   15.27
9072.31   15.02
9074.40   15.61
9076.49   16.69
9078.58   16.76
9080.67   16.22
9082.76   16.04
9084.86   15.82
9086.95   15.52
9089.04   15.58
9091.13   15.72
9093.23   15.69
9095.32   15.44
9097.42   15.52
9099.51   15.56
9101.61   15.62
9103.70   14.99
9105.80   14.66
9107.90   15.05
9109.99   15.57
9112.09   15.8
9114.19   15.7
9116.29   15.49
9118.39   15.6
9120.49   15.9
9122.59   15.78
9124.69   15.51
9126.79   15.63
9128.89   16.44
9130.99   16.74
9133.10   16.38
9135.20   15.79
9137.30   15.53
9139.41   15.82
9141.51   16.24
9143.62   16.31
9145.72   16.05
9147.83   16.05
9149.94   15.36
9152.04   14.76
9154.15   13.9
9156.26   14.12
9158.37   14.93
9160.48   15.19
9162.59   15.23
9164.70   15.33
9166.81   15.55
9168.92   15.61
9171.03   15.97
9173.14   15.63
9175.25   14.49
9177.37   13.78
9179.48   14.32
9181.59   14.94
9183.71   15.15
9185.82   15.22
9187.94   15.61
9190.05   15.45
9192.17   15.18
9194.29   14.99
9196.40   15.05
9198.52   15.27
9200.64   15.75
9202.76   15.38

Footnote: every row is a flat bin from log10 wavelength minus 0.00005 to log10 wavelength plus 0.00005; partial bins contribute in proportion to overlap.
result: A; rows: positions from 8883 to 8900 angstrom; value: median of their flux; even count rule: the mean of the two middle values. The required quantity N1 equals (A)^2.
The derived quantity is 222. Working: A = 14.9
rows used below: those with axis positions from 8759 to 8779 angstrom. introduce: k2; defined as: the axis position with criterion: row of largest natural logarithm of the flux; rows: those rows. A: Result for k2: 8764.32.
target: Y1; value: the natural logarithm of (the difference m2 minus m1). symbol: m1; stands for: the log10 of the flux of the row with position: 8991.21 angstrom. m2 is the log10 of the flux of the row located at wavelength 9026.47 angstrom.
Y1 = -4.0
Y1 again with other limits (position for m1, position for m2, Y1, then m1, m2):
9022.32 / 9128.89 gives -3.6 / 1.19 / 1.22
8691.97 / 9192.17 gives -4.1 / 1.16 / 1.18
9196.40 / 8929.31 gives -4.8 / 1.18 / 1.19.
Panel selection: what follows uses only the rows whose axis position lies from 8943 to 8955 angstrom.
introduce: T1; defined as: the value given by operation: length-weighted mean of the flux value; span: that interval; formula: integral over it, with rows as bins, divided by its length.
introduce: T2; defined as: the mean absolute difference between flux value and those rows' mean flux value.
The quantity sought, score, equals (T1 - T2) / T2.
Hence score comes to 31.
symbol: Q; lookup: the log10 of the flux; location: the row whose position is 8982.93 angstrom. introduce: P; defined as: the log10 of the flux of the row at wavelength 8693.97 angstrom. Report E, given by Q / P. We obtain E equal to 1.00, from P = 1.17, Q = 1.17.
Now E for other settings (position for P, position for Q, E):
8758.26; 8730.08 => 1.04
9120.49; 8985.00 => 0.98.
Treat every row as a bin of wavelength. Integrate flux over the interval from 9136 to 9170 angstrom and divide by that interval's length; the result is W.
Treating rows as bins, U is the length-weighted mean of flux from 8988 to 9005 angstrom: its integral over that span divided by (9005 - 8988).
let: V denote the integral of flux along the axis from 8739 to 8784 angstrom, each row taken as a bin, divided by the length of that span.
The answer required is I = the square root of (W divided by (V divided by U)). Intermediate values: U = 15.7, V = 14.7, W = 15.4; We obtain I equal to 4.06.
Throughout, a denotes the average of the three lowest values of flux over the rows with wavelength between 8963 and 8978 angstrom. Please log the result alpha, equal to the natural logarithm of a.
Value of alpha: 2.70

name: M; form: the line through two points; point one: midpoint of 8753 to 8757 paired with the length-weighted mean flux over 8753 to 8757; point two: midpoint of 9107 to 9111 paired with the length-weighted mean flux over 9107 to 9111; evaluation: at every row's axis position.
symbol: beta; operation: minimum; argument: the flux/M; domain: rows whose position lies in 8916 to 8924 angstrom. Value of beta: 0.98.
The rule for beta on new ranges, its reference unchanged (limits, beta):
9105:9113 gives 0.96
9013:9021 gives 1.01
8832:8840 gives 0.89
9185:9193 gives 0.98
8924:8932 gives 1.03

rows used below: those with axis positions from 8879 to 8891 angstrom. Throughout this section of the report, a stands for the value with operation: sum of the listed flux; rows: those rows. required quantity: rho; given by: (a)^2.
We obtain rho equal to 8232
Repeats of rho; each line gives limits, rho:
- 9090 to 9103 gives 8752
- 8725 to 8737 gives 8683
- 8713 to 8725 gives 7973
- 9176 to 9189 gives 7925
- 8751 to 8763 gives 7444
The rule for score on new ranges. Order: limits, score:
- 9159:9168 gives 132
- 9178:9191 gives 46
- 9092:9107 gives 50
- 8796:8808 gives 32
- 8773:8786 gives 23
